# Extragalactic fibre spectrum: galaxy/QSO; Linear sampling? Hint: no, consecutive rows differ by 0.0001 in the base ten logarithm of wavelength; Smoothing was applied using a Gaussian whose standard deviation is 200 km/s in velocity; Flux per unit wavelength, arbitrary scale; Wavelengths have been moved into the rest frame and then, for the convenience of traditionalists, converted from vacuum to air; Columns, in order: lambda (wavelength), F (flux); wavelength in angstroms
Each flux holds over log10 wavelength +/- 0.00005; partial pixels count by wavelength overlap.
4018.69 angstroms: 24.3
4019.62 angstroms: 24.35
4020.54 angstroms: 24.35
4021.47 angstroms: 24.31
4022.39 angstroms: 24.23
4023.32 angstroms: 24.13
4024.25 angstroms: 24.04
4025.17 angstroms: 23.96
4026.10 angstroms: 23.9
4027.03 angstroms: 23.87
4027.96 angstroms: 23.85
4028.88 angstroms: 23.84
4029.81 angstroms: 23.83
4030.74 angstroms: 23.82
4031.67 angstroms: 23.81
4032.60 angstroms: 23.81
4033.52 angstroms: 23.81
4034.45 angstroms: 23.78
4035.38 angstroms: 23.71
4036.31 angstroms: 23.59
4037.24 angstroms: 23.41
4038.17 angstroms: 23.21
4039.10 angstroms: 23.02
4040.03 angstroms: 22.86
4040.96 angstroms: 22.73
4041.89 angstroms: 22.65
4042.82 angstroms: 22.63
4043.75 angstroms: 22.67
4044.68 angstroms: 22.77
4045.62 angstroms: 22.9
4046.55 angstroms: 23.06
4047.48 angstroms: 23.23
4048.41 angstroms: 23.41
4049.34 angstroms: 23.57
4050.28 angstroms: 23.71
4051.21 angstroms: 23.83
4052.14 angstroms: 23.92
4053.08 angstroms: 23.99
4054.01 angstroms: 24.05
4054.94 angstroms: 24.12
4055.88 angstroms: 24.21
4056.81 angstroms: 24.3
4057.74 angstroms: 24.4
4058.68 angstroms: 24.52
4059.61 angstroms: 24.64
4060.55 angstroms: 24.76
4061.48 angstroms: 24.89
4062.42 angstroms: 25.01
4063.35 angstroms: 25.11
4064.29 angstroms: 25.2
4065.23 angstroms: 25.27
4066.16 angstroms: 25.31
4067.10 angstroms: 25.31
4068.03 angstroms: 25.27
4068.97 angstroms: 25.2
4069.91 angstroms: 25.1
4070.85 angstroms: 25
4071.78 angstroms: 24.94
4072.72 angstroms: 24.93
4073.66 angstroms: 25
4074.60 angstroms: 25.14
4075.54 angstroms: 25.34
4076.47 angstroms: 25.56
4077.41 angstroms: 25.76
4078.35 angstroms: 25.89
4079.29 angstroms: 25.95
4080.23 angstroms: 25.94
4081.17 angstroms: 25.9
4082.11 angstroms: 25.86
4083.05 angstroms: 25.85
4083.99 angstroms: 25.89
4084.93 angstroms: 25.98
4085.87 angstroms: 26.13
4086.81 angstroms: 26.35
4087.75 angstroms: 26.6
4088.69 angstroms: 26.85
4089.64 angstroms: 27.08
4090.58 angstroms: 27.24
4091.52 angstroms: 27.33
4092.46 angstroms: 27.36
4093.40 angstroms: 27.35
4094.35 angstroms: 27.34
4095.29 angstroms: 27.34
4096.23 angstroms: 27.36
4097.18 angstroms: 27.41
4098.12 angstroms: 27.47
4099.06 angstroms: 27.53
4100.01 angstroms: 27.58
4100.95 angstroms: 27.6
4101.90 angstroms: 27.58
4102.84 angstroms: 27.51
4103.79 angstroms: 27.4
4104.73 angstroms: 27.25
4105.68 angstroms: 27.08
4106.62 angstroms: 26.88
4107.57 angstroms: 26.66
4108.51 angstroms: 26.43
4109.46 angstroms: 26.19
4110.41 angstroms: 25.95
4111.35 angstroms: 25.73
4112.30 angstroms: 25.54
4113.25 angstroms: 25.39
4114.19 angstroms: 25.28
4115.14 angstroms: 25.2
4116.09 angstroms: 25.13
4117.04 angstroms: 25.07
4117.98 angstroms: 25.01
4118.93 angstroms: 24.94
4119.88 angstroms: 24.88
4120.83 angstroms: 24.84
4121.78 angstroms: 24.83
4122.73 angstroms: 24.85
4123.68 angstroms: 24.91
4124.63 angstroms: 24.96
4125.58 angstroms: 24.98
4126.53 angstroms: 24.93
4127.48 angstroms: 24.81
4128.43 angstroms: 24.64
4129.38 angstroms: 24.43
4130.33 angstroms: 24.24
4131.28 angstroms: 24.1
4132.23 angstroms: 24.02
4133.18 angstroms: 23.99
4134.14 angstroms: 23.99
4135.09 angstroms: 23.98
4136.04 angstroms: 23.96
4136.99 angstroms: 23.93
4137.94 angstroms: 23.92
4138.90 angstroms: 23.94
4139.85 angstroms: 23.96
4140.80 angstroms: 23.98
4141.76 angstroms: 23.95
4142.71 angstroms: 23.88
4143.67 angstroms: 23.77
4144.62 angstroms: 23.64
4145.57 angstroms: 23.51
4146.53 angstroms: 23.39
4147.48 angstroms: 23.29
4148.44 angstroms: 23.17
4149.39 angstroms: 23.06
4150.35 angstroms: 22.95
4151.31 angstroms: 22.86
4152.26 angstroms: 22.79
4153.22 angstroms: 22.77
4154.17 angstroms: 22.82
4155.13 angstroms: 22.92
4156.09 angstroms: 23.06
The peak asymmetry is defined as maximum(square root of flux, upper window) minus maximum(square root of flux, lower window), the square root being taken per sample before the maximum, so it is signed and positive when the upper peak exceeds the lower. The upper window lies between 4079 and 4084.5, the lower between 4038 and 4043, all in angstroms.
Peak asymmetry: 0.28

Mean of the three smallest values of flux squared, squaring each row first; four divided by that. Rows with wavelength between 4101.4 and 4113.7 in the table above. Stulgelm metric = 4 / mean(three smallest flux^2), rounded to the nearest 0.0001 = 0.0061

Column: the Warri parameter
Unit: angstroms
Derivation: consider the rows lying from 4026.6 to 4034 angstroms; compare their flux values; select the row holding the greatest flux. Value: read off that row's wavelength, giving 4027.03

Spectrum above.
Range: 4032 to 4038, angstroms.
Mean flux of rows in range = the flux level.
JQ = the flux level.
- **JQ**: 23.7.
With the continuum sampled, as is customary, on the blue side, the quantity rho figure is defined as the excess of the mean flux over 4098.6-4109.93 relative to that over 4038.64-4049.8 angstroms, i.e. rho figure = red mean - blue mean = 4.2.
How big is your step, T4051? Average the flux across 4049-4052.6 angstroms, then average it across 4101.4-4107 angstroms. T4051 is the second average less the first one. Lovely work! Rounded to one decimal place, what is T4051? 3.5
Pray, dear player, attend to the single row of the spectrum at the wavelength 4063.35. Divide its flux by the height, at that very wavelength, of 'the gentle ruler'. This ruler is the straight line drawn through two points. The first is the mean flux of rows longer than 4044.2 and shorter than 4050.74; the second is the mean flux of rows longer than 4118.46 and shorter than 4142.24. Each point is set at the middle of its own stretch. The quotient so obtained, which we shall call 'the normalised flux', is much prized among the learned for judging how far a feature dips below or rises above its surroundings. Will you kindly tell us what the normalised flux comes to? 1.07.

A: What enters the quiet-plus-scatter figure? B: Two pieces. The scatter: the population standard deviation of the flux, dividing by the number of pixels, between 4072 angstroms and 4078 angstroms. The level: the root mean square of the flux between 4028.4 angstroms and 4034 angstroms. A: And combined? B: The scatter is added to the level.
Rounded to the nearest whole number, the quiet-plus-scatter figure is 24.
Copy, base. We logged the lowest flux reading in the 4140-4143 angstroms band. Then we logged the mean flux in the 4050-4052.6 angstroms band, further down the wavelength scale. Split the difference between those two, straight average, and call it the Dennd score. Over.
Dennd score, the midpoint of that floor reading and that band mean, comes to 23.9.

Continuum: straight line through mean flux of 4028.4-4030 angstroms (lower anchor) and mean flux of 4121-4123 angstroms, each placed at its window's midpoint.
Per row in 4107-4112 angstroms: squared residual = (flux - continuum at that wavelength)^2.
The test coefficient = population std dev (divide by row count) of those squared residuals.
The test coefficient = 1.0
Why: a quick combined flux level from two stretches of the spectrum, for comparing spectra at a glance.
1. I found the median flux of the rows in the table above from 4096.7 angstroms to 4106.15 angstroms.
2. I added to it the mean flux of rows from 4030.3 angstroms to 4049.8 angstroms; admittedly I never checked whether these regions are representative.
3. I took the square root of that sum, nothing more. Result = 7.12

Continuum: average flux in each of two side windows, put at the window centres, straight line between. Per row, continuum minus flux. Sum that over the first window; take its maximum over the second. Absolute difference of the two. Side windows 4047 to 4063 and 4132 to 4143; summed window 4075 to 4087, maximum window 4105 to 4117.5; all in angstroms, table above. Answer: 22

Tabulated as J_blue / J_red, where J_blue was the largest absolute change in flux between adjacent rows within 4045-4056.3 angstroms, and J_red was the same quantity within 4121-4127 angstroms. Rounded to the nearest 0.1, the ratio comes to 3.0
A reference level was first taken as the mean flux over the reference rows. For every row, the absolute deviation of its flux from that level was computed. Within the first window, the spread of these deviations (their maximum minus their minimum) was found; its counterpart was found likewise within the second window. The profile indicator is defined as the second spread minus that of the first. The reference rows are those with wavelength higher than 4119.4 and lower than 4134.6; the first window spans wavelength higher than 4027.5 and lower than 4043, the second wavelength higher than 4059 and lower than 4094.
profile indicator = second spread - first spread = 1.5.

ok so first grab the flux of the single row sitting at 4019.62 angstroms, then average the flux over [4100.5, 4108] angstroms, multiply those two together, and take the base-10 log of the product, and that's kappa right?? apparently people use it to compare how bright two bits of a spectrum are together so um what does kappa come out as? 2.82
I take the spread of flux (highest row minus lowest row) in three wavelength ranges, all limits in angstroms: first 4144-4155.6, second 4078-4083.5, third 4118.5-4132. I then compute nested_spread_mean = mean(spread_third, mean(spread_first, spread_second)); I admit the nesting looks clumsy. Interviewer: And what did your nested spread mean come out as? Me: 0.68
